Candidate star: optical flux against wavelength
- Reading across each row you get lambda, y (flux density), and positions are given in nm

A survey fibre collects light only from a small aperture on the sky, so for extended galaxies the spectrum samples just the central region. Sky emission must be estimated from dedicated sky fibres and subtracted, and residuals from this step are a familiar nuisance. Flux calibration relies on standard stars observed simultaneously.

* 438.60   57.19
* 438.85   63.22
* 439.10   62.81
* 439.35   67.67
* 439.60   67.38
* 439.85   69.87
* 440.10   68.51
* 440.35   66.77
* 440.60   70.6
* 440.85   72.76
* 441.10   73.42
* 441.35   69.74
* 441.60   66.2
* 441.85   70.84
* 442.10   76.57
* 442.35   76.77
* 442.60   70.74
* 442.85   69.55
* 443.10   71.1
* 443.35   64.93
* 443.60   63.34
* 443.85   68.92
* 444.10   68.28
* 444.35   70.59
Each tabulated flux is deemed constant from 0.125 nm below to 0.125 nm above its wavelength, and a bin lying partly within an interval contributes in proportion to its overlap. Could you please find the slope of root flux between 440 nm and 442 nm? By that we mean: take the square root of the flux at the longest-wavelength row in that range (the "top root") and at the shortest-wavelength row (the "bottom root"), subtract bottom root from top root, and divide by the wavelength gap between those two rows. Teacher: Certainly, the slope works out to 0.1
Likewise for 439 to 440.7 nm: 0.3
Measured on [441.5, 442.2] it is 1.2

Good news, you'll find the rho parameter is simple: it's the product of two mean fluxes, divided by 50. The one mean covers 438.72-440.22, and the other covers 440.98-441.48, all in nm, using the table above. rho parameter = 95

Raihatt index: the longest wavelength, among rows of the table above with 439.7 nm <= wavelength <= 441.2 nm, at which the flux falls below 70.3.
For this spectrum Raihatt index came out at 440.35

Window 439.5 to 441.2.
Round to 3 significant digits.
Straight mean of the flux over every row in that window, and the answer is 69.9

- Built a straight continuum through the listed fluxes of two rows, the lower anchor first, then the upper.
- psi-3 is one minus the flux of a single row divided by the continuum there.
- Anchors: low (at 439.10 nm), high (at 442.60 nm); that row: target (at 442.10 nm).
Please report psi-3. -0.100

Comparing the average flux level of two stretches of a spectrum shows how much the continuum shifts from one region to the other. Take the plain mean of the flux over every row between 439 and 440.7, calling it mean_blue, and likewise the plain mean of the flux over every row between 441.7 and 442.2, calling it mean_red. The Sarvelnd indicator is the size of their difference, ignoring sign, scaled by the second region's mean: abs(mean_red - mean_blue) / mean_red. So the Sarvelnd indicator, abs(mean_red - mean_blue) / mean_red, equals 0.08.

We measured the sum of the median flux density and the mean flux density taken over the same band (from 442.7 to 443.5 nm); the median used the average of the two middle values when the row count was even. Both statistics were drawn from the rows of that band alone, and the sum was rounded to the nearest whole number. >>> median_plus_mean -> 138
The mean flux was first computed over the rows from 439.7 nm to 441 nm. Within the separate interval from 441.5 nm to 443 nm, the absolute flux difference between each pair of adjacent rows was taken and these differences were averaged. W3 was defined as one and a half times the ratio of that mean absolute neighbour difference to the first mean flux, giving 0.077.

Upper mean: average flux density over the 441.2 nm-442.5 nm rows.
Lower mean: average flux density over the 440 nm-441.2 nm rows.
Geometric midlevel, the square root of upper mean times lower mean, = 71.2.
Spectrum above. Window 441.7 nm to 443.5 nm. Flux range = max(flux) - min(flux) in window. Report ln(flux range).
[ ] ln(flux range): 2.5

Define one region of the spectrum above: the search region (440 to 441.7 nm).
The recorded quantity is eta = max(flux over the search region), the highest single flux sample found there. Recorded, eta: 73.42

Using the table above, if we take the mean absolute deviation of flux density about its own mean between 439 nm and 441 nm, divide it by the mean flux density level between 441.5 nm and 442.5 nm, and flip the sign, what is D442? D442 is -0.029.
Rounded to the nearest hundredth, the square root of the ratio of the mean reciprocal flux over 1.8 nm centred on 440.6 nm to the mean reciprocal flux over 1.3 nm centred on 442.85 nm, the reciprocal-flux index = 1.00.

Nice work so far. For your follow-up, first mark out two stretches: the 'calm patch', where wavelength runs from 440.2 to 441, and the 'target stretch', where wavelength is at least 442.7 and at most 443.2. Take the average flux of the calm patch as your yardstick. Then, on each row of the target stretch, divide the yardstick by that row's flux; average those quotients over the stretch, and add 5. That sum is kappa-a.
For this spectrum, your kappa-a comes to 6.00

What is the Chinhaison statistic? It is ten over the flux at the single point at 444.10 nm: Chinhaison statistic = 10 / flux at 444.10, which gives 0.146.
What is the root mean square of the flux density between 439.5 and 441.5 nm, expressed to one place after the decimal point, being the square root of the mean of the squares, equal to 69.9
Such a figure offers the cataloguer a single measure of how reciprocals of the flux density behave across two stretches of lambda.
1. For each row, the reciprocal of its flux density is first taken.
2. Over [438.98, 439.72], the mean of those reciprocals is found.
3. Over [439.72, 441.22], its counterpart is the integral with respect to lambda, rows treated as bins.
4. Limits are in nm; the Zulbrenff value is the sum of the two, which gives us 0.037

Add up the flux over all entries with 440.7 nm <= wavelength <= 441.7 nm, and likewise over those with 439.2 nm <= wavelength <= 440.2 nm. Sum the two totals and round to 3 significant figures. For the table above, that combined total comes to 556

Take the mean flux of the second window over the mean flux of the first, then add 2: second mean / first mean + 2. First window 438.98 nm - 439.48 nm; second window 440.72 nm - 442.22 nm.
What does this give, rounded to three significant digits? 3.10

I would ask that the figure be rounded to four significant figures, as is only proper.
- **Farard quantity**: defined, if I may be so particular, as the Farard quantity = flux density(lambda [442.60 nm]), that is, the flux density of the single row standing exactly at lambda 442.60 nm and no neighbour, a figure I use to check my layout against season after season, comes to 70.74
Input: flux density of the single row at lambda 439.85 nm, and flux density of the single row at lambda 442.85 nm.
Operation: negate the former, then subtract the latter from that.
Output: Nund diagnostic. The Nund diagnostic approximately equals -139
